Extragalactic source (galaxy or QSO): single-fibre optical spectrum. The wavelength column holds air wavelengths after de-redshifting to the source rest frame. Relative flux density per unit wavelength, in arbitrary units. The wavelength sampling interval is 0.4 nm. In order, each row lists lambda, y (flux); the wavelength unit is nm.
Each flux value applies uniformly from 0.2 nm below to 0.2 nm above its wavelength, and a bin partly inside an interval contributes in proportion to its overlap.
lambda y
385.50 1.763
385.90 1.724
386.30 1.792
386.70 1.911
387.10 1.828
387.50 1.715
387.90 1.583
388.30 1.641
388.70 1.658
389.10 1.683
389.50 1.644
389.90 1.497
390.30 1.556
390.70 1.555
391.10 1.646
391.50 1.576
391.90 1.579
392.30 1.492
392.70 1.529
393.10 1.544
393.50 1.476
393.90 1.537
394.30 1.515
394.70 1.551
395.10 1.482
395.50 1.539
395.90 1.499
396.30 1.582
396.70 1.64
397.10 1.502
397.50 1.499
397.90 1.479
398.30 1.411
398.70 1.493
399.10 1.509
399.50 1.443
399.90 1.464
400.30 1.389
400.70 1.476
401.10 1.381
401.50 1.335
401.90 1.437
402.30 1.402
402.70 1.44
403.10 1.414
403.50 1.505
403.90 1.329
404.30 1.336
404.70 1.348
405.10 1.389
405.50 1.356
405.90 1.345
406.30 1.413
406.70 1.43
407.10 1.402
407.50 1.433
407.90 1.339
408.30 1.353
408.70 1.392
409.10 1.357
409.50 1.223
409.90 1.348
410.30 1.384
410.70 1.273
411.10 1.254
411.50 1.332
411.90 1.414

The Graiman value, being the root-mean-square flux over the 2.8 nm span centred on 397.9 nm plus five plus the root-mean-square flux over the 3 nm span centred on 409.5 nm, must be 7.84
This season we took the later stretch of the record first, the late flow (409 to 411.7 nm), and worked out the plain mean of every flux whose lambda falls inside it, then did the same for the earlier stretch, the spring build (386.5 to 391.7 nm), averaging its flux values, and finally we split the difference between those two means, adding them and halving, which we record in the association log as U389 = 1.48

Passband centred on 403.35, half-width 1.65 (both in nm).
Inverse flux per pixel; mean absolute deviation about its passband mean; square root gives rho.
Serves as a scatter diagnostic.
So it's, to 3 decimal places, 0.157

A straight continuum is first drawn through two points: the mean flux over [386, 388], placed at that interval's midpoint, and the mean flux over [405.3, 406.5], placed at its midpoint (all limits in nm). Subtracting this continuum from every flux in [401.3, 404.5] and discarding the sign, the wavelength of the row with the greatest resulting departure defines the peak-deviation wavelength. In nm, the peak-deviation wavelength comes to 401.50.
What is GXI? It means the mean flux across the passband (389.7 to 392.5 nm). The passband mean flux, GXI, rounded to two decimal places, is 1.56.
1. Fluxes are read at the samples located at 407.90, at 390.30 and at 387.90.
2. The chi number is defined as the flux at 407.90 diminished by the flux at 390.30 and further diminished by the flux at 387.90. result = -1.80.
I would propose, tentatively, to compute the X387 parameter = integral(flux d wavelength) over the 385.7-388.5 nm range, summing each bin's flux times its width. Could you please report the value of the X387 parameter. 4.9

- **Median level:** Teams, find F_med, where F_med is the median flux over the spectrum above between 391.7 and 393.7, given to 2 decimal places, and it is 1.53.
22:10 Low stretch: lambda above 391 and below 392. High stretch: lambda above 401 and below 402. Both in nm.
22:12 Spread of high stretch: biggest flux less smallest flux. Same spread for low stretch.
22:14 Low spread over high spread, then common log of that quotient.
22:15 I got -0.2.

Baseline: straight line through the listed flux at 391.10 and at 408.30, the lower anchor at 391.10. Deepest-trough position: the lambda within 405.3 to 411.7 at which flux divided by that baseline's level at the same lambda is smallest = 409.50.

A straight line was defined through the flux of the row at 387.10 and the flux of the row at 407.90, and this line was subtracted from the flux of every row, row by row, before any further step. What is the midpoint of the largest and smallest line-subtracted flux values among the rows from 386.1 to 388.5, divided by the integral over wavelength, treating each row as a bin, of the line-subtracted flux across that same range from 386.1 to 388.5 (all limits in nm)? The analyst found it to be 0.41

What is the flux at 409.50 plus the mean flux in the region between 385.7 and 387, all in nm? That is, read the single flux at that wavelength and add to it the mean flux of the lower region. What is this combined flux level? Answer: 3.03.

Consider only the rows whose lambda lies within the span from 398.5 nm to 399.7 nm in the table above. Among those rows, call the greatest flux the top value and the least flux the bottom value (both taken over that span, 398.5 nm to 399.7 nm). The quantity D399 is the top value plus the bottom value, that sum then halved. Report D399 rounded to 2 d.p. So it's 1.48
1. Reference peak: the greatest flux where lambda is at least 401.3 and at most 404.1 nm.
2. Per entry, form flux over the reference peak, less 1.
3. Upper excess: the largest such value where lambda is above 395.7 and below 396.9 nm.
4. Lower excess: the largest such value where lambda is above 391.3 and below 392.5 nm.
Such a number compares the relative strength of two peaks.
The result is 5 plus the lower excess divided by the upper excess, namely 5.5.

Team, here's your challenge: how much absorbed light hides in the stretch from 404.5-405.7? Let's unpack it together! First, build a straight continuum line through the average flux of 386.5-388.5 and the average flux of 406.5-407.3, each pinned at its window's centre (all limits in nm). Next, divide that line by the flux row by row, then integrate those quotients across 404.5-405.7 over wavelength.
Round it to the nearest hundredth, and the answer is 1.27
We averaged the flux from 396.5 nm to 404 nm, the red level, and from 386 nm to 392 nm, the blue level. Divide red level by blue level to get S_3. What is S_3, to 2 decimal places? 0.87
